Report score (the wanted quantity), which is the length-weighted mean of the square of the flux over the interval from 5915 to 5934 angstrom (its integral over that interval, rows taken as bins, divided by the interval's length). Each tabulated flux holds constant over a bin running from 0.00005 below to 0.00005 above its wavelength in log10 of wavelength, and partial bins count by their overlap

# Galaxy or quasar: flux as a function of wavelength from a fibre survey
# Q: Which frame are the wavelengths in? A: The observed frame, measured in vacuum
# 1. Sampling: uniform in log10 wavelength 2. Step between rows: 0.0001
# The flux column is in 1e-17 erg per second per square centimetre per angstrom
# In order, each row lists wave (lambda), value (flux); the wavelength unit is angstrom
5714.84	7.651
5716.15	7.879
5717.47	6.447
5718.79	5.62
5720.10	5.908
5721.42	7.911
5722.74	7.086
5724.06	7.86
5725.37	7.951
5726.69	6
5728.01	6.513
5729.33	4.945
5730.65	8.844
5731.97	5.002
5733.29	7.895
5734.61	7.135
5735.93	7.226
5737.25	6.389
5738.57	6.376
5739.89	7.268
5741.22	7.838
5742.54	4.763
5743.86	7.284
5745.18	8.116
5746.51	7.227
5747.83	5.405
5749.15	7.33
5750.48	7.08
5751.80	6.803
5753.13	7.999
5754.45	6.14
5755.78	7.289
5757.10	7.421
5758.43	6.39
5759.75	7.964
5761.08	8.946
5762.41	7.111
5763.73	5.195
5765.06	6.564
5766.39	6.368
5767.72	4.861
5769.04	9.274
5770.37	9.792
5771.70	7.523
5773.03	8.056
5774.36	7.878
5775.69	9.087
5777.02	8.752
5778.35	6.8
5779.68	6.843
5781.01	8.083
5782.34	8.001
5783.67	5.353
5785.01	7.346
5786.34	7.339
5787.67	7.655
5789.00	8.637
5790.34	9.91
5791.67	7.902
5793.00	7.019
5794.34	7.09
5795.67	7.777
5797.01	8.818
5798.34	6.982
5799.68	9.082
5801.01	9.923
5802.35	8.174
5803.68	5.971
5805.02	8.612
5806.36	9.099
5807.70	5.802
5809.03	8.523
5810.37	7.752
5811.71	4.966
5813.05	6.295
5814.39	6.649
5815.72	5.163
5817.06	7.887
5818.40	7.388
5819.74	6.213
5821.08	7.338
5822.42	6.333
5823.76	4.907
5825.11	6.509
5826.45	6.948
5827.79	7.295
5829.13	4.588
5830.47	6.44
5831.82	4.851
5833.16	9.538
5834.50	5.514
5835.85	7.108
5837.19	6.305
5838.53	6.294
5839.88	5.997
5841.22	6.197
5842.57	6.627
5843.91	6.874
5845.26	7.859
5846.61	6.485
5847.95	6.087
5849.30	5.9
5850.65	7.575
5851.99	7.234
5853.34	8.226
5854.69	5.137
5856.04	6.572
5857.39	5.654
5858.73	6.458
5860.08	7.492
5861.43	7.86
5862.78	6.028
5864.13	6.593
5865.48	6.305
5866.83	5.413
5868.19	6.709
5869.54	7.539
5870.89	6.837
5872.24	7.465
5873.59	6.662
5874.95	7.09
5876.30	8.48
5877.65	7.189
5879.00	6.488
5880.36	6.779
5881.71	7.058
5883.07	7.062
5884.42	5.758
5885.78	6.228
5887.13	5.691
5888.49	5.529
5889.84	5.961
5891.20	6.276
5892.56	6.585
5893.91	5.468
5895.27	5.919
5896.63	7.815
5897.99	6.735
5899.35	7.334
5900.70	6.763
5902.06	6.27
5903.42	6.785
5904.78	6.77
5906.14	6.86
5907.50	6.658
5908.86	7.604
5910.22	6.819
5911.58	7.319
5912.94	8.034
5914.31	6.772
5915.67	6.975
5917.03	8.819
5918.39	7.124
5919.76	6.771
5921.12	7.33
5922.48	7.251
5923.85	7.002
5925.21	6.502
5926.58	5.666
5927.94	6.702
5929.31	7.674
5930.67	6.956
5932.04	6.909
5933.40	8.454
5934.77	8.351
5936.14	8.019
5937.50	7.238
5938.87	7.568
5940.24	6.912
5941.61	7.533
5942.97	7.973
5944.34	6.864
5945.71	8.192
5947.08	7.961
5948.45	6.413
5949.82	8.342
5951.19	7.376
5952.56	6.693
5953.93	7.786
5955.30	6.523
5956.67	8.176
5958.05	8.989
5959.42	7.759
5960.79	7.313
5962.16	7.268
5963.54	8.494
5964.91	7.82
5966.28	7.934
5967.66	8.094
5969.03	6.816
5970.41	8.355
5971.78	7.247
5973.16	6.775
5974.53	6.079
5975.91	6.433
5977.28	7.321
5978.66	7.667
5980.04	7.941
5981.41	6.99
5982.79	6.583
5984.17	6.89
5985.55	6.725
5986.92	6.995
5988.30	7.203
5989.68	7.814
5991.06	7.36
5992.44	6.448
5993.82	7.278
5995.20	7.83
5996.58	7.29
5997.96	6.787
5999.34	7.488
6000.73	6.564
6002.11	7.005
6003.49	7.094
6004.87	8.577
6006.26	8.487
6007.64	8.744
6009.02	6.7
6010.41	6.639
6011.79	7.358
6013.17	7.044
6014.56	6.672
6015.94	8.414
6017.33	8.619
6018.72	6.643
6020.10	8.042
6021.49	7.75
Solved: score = 52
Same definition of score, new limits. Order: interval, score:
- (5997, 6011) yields 56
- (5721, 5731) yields 51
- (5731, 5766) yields 49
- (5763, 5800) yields 60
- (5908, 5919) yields 56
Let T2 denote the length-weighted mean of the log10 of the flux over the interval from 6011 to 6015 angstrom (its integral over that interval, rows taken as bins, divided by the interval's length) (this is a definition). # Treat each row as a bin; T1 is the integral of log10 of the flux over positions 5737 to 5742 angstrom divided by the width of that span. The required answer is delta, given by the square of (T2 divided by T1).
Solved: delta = 1.02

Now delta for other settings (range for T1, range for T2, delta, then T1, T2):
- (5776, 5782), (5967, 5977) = 0.92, 0.89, 0.85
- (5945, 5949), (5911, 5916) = 0.97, 0.88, 0.86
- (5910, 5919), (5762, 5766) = 0.83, 0.87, 0.79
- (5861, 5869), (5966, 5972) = 1.20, 0.81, 0.89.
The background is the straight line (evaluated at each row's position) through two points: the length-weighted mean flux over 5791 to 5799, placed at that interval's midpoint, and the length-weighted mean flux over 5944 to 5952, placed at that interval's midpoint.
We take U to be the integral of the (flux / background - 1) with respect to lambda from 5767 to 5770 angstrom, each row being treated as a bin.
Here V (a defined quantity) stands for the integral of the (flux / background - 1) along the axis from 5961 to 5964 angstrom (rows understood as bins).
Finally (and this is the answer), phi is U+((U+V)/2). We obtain -0.1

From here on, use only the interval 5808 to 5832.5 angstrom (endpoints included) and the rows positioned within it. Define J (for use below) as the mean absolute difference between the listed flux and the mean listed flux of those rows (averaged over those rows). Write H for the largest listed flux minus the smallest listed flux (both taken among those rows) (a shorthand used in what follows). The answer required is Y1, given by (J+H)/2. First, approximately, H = 3.9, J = 0.92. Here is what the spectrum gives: 2.43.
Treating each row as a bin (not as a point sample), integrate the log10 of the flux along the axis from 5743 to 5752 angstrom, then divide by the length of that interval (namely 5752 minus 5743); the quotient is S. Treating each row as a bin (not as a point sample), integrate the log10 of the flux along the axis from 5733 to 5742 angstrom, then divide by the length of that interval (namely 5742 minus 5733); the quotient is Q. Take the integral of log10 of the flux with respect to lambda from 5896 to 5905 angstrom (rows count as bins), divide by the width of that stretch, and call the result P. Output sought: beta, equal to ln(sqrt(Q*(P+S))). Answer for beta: 0.178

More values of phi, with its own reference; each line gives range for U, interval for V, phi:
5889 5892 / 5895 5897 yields -1.0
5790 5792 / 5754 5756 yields 0.4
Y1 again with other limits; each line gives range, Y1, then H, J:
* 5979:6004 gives 0.92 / 1.5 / 0.35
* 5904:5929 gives 1.80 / 3.2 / 0.46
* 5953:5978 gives 1.78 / 2.9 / 0.65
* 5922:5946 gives 1.68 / 2.8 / 0.58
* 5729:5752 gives 2.49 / 4.1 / 0.90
